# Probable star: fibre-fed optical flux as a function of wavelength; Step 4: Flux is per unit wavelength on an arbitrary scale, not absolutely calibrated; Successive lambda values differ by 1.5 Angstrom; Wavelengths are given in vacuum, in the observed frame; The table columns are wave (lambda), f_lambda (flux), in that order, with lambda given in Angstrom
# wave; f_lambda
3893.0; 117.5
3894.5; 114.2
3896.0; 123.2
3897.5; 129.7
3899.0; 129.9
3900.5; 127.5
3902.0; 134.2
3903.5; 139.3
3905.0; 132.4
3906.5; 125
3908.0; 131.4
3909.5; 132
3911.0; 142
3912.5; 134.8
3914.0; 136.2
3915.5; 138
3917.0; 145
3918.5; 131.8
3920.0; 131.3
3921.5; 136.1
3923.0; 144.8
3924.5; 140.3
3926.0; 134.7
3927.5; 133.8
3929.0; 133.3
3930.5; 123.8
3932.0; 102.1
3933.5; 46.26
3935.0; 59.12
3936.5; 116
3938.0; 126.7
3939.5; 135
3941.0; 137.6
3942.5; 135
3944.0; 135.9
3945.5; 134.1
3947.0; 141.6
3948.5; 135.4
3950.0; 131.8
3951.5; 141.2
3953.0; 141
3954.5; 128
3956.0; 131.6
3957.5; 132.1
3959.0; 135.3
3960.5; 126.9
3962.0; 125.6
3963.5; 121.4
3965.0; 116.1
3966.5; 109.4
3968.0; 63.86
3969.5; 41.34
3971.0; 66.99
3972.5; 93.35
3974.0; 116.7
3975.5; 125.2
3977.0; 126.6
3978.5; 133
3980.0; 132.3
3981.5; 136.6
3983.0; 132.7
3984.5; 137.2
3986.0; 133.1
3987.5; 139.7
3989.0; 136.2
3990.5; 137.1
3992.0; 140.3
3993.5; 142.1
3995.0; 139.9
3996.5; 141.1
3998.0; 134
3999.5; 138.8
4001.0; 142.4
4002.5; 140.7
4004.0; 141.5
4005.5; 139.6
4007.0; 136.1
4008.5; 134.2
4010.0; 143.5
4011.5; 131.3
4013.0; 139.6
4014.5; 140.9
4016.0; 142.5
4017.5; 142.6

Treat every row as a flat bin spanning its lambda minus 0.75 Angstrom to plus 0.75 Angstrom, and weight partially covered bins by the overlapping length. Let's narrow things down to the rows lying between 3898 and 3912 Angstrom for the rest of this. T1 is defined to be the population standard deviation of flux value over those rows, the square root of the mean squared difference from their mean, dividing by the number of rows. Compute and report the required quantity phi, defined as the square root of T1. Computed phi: 2.2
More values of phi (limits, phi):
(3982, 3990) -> 1.6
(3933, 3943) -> 6.0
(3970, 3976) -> 4.8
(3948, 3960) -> 2.1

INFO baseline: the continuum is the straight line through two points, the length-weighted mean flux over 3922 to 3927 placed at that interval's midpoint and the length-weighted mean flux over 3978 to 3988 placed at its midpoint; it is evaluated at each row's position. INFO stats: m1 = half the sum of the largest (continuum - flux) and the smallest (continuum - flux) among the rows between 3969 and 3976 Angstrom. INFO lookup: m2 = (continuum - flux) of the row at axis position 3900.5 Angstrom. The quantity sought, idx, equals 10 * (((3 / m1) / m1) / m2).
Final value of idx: 0.0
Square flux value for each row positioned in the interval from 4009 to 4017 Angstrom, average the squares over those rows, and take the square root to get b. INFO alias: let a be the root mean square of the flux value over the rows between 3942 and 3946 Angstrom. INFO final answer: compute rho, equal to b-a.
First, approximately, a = 135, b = 140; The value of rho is 5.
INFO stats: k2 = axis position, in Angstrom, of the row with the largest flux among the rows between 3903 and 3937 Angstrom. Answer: 3917.0 Angstrom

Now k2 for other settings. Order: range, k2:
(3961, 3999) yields 3993.5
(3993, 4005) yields 4001.0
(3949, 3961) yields 3951.5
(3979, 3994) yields 3993.5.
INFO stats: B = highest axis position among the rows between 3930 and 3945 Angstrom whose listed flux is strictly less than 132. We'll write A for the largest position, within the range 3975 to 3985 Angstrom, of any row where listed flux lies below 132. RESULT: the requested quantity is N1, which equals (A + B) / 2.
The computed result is 3957.5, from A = 3977.0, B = 3938.0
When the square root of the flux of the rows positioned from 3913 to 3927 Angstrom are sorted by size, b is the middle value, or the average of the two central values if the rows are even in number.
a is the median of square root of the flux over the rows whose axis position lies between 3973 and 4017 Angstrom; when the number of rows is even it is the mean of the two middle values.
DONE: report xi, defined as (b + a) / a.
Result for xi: 2.00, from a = 11.71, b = 11.7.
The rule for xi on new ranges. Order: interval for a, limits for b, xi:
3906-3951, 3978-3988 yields 2.00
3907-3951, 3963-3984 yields 1.94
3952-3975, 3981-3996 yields 2.06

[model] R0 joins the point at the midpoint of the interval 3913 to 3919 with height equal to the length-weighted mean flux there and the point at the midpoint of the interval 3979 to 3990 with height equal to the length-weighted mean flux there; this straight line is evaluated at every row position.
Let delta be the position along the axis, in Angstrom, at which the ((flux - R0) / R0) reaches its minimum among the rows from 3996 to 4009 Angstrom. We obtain 3998.0 Angstrom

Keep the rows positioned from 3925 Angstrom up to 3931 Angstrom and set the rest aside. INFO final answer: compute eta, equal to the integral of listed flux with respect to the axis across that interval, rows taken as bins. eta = 793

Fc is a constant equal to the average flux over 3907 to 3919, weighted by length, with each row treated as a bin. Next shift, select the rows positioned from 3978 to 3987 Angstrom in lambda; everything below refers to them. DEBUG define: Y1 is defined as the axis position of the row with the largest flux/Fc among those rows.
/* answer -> 3984.5 Angstrom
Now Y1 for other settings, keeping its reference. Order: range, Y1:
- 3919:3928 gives 3923.0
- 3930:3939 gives 3938.0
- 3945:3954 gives 3947.0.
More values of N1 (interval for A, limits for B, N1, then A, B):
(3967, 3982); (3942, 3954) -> 3963.5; 3977.0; 3950.0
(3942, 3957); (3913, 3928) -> 3938.0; 3956.0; 3920.0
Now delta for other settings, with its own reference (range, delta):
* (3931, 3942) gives 3933.5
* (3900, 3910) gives 3906.5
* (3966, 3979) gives 3969.5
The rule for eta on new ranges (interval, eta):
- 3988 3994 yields 833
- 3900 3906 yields 799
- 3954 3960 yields 790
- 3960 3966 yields 731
